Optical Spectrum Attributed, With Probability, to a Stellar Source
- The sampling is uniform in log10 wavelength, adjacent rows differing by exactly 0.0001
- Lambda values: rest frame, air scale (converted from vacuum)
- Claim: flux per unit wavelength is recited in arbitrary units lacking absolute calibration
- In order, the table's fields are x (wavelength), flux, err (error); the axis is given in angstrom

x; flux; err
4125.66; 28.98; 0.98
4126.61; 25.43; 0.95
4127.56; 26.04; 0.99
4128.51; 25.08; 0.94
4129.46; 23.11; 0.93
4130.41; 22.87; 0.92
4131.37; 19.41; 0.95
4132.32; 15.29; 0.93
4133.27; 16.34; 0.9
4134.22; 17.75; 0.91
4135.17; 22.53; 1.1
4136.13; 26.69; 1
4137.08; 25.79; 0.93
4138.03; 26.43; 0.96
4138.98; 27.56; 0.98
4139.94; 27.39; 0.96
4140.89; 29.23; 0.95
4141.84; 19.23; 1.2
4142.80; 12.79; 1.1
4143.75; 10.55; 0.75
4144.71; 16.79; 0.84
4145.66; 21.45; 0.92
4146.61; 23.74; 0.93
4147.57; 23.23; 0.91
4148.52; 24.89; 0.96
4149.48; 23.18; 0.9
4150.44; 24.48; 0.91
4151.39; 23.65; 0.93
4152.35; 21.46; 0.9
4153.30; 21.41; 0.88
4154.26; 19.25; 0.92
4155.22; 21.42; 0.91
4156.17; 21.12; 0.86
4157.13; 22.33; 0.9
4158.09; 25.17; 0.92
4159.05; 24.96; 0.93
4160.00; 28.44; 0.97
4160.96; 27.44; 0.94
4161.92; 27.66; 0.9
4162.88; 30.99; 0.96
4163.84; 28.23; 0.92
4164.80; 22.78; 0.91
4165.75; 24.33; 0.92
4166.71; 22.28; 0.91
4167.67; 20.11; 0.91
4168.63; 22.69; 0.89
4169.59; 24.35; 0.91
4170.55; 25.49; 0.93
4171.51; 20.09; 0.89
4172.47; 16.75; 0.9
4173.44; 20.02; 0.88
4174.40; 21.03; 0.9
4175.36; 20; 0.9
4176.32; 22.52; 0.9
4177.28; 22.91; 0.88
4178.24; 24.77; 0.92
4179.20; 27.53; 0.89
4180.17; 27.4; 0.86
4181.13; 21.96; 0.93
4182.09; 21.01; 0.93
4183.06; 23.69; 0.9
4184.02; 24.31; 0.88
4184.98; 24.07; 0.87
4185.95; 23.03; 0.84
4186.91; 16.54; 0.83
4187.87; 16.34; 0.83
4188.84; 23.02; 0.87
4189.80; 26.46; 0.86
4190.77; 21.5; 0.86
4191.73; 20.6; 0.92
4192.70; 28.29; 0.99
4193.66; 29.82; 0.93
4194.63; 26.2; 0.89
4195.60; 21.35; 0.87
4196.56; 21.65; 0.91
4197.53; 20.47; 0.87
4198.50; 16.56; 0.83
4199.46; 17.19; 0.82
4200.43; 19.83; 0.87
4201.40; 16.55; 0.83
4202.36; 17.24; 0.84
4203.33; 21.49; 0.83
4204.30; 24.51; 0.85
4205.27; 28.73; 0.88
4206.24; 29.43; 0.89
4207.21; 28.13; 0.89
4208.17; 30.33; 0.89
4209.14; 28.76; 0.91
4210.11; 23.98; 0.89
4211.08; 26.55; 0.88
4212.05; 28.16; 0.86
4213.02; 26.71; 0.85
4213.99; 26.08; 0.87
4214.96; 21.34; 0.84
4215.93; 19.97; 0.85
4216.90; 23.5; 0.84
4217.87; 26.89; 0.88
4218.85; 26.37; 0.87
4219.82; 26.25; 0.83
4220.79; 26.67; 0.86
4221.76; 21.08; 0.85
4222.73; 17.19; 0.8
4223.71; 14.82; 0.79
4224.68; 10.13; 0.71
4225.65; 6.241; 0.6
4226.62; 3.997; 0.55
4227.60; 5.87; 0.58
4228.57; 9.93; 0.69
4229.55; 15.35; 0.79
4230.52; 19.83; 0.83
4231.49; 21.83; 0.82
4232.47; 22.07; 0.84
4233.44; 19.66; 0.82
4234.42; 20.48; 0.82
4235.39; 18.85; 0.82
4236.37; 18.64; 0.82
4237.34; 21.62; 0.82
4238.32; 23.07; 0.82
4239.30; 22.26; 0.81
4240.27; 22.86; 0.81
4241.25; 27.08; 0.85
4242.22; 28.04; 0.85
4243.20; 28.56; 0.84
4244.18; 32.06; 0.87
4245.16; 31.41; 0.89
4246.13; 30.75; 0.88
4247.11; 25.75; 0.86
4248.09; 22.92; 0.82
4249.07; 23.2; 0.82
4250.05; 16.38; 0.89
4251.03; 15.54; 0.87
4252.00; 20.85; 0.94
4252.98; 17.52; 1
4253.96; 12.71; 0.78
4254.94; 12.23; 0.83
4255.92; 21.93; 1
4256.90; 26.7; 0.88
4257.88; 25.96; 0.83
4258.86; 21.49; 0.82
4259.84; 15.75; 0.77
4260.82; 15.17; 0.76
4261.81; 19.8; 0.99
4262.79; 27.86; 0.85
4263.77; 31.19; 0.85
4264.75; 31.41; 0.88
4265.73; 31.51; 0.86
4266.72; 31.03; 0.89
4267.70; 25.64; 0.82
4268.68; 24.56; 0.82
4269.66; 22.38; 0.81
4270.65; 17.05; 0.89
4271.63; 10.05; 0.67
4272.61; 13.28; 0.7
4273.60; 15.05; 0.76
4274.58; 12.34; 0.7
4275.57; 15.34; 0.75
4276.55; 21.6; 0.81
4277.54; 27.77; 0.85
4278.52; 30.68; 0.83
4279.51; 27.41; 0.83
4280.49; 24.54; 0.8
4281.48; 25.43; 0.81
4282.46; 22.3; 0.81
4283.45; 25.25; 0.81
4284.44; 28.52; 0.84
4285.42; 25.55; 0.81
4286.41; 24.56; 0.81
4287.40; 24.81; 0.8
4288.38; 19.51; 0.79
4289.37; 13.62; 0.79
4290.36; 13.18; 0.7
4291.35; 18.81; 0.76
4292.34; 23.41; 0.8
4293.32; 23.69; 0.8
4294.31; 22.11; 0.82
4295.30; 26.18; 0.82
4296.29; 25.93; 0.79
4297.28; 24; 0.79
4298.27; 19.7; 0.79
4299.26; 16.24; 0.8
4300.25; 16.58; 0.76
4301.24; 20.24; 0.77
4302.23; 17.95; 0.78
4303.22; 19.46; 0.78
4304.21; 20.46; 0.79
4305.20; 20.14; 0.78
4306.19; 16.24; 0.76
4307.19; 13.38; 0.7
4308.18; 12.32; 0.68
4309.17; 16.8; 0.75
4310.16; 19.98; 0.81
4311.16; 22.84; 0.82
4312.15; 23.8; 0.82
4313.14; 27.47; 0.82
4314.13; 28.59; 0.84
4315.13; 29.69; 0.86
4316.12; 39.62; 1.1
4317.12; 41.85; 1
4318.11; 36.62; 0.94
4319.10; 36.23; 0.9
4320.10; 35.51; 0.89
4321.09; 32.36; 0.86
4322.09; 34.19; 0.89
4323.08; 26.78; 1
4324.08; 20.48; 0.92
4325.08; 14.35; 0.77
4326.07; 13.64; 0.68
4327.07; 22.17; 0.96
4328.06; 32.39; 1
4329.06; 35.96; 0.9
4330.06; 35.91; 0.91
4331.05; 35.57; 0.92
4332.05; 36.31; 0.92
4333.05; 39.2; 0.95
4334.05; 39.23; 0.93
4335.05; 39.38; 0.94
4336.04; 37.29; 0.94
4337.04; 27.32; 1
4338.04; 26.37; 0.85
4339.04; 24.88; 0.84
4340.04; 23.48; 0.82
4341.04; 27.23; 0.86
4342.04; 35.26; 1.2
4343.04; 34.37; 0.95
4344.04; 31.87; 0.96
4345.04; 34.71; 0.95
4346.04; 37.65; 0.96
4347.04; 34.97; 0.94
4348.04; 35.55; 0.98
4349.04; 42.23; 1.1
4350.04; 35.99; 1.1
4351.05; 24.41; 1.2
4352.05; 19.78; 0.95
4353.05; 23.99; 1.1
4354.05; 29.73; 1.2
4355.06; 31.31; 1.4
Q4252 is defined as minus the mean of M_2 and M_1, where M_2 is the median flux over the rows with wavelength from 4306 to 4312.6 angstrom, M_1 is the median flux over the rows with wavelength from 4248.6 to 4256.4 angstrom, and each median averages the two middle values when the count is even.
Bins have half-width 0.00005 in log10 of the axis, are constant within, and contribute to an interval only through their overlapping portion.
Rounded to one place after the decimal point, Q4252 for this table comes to -16.9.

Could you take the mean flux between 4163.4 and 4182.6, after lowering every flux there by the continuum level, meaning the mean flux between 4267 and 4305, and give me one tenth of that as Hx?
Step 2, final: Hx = 0.16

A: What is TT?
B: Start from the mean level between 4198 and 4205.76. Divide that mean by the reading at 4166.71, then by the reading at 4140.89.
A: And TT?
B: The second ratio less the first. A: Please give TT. -0.22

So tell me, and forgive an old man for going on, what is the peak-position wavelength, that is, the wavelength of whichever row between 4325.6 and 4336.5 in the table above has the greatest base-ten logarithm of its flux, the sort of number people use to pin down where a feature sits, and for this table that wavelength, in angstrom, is 4335.05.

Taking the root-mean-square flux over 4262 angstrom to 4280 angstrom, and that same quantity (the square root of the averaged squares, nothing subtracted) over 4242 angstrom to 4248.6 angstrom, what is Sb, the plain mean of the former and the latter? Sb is 26.4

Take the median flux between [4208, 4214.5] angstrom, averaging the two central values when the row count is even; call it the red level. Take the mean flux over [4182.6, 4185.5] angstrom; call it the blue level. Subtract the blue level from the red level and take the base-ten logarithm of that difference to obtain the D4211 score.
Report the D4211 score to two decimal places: 0.43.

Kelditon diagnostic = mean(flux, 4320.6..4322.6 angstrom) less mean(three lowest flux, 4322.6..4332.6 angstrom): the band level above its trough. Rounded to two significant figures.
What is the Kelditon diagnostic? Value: 17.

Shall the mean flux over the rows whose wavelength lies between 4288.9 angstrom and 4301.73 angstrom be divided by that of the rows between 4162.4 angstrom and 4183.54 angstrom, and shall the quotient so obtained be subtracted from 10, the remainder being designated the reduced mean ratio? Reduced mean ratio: 9.13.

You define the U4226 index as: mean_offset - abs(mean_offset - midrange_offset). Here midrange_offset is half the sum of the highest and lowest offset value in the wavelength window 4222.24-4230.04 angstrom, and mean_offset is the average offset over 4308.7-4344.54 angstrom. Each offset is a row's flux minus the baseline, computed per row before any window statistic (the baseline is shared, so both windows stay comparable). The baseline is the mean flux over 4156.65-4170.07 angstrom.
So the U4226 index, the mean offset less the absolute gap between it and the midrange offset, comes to -15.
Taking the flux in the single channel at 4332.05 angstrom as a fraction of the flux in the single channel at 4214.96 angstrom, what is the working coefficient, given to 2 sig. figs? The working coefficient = 1.7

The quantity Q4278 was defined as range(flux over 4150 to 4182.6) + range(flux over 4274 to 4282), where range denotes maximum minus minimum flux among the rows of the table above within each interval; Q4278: 33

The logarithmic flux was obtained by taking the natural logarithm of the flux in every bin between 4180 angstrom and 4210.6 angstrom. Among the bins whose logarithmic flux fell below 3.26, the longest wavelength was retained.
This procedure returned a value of 4210.11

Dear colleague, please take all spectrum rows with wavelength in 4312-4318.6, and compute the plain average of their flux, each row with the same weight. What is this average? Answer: 33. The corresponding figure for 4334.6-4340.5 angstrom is 30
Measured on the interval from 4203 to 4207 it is 26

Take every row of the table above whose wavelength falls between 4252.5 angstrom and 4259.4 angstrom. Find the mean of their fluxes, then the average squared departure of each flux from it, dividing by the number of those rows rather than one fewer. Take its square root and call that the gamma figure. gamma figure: 5.4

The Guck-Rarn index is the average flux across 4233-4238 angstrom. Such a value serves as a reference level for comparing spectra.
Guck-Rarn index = 20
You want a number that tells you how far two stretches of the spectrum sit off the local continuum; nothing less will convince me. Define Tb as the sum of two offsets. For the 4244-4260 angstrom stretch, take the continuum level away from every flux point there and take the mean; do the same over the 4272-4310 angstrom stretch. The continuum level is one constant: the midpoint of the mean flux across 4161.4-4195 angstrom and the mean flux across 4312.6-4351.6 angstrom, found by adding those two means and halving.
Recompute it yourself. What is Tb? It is -13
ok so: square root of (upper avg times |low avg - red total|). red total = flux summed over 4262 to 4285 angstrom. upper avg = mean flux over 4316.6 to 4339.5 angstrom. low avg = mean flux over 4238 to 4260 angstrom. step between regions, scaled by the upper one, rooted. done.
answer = 128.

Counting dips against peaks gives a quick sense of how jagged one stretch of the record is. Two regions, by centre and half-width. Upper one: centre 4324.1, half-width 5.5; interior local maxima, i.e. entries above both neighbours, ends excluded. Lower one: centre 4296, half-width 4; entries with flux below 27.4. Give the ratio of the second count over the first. 8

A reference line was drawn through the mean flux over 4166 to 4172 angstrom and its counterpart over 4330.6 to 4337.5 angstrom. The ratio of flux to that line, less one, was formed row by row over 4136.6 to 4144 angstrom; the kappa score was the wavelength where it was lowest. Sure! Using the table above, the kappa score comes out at 4143.75 angstrom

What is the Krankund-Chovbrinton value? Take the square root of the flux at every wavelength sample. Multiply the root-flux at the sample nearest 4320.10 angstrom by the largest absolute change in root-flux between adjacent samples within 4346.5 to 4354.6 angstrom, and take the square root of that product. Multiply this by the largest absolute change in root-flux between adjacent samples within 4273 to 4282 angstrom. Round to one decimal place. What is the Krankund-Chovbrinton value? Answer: 1.8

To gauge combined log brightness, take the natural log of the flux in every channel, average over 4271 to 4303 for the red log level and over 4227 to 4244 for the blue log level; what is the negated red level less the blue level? -6.0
